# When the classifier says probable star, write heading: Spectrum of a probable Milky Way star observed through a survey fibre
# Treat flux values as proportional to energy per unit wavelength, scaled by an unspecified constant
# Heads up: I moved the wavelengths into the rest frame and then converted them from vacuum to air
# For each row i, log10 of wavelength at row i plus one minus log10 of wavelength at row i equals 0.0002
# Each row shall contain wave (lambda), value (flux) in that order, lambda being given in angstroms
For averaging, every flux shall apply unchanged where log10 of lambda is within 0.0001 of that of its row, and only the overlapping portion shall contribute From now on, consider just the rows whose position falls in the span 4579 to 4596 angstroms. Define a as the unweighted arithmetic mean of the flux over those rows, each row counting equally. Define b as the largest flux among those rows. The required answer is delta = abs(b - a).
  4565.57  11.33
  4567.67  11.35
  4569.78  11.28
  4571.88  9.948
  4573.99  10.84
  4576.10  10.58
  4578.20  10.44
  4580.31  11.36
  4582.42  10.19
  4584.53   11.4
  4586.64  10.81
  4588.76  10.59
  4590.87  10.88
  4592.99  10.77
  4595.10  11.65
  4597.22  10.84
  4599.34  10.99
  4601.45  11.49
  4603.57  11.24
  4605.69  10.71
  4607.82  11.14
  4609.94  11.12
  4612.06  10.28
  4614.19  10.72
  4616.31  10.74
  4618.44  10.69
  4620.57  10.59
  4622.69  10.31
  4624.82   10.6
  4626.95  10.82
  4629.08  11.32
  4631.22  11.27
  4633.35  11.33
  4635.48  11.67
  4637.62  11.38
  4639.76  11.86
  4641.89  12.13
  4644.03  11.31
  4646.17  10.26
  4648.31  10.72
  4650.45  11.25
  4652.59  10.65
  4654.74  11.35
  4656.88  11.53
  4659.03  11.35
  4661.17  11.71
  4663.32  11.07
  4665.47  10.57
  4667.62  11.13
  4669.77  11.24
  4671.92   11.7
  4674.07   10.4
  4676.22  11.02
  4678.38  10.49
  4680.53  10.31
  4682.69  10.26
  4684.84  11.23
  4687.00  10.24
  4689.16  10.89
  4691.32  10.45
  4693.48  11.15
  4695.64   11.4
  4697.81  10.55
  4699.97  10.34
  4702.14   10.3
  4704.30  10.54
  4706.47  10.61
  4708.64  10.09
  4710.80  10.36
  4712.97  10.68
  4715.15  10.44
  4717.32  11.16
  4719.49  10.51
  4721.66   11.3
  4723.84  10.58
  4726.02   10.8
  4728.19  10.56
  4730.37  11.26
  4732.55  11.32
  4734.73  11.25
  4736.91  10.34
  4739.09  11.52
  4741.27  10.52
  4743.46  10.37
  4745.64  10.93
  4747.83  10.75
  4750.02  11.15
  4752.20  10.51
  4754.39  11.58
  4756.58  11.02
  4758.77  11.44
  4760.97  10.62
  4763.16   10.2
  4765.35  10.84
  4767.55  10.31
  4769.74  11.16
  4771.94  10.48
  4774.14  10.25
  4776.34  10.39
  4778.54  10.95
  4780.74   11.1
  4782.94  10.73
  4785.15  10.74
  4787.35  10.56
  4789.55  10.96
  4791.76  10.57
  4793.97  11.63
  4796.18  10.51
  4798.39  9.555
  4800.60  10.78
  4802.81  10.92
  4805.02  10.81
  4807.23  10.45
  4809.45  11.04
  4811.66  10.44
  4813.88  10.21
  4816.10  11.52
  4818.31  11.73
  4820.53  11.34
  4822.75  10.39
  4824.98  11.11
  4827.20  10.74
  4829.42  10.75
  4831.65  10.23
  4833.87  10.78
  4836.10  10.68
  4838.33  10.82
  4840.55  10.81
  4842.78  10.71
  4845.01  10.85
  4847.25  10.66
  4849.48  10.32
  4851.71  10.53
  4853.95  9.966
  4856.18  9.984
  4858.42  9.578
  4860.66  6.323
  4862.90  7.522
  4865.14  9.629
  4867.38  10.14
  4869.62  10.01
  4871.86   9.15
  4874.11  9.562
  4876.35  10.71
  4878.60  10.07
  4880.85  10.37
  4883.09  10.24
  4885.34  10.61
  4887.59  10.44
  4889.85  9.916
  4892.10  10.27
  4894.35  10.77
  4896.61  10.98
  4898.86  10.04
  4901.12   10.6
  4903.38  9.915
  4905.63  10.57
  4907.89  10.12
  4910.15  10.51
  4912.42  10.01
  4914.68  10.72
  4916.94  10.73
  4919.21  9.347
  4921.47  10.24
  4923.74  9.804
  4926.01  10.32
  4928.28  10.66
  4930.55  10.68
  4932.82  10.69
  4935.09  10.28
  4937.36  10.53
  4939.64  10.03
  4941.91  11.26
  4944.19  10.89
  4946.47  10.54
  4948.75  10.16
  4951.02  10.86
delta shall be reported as 0.69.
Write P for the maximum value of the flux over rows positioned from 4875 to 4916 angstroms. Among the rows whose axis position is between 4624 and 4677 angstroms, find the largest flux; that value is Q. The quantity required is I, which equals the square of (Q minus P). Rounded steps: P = 10.98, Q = 12.13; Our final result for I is 1.32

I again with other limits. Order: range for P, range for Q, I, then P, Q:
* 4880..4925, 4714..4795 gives 0.42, 10.98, 11.63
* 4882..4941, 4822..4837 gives 0.02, 10.98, 11.11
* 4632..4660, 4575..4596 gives 0.23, 12.13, 11.65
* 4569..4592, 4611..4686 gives 0.53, 11.4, 12.13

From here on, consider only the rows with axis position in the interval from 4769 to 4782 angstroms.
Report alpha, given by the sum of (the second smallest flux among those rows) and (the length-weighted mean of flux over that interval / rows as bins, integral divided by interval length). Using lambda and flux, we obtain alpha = 21.1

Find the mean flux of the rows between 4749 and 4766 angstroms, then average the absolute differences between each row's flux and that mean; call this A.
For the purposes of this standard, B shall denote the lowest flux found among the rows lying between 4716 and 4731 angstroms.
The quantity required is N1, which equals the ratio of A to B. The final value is 0.036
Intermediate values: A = 0.38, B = 10.51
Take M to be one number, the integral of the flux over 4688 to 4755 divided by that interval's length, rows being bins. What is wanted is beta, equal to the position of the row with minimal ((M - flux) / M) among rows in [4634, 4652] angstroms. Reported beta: 4641.89 angstroms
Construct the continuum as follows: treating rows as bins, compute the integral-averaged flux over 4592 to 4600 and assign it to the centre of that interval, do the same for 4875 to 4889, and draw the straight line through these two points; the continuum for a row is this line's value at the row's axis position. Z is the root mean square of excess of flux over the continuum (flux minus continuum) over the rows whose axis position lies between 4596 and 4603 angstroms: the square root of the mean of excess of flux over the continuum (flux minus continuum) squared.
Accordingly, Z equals 0.29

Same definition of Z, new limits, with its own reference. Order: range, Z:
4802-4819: 0.61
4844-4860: 0.45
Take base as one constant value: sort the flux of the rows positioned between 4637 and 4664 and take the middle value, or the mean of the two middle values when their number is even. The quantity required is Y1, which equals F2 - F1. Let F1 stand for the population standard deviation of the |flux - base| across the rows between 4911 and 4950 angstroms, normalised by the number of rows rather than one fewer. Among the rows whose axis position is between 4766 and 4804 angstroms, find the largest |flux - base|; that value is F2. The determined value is 1.4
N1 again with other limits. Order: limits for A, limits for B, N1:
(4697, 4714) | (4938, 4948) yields 0.016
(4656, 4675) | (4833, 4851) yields 0.034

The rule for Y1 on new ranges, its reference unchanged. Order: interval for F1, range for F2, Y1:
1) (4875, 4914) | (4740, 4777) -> 0.8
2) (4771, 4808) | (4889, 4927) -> 1.6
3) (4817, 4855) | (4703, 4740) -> 0.9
